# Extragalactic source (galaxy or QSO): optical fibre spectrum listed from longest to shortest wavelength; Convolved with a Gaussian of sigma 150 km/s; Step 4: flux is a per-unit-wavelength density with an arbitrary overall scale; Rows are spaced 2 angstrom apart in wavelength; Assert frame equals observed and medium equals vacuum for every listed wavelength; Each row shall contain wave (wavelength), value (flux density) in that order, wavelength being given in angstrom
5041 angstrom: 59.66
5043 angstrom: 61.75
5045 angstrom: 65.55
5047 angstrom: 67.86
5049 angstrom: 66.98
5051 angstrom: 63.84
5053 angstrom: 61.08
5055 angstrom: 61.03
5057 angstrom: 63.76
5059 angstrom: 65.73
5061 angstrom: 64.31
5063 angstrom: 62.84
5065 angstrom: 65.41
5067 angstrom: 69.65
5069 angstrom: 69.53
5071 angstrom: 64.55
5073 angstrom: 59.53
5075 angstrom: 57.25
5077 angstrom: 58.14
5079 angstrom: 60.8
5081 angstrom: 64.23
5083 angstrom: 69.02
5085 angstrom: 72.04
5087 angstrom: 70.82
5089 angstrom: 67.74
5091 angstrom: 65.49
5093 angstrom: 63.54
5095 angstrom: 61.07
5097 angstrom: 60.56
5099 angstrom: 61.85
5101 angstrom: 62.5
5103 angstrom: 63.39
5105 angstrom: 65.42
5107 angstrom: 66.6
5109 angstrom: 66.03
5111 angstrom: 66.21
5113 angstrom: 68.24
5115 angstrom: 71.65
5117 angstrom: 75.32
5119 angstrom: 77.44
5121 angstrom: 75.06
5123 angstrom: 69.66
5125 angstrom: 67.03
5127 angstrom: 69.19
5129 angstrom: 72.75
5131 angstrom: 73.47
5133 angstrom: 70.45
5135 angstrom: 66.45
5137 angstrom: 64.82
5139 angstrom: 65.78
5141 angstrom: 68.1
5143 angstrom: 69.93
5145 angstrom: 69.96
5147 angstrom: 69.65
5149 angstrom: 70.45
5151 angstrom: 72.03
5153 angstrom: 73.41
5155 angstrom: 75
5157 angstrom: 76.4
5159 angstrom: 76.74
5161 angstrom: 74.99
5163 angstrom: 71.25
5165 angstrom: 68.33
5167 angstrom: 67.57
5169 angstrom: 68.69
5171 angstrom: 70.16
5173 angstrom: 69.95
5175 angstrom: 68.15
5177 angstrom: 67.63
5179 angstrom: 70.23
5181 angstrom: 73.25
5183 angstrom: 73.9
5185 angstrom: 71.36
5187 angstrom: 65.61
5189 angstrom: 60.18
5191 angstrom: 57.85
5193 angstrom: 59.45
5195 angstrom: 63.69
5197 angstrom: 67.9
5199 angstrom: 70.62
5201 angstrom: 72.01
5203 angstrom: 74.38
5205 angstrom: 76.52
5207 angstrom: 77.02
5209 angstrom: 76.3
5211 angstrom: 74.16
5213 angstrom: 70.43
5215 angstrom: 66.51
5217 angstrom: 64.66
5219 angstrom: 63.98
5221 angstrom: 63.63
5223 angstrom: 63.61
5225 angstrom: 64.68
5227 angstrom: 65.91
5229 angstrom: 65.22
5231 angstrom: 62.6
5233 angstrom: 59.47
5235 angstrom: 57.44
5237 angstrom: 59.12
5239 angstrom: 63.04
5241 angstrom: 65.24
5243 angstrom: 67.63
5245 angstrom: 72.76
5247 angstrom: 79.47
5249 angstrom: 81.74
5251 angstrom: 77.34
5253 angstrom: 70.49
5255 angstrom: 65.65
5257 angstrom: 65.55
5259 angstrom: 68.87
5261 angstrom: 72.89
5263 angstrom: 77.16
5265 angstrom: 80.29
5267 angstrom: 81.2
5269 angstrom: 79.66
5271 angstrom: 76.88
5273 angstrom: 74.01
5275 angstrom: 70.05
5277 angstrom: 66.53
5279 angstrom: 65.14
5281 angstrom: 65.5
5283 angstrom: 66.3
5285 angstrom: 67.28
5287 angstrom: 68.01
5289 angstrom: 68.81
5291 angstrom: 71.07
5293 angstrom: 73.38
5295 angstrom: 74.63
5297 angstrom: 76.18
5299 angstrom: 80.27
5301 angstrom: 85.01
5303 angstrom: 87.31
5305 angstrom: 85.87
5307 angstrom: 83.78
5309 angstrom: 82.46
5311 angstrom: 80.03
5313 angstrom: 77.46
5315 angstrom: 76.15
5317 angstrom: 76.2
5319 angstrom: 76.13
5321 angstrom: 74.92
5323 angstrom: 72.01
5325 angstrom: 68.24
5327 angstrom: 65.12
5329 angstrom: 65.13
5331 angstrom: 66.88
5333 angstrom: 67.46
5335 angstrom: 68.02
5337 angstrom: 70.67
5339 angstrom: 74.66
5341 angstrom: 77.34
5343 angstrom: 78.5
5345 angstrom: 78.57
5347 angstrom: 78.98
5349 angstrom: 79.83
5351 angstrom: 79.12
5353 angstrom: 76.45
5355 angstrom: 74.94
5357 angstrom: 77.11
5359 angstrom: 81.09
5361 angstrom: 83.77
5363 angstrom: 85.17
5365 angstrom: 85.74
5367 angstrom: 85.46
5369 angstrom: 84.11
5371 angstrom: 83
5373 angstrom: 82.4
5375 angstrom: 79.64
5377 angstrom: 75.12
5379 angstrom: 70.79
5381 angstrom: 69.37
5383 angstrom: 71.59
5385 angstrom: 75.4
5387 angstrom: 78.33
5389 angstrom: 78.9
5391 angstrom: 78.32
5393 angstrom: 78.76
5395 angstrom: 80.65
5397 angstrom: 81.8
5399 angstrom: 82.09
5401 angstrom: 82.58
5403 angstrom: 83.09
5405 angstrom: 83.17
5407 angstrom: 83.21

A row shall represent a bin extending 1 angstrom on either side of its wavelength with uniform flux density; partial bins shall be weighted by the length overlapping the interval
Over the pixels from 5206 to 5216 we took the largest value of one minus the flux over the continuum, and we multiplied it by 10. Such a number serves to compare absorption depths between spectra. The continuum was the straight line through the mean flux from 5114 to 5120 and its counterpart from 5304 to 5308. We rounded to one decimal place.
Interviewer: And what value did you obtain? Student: 1.7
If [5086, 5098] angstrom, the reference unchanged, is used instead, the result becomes 1.8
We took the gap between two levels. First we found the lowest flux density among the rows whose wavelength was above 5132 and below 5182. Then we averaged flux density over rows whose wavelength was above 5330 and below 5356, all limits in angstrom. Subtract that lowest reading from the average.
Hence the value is 9.9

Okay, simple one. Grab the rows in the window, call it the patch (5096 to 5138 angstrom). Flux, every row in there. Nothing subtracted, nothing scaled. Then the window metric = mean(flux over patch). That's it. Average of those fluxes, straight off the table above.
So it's 68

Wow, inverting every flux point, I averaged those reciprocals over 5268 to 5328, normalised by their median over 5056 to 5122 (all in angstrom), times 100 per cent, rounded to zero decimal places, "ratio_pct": 88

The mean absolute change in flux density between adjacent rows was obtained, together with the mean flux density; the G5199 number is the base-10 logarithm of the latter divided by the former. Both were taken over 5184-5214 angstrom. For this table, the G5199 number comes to 1.39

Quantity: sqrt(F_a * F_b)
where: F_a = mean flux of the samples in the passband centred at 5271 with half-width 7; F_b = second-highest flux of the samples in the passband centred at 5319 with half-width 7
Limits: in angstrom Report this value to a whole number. 76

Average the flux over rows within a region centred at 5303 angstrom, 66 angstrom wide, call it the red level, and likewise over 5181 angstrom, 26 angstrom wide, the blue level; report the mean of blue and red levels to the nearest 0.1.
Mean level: 70.4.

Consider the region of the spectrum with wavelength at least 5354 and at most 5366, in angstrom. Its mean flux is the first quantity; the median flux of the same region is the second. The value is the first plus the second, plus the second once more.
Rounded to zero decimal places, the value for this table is 246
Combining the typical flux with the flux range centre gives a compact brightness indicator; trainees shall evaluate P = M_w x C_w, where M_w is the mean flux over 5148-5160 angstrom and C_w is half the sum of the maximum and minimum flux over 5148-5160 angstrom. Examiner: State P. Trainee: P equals 5446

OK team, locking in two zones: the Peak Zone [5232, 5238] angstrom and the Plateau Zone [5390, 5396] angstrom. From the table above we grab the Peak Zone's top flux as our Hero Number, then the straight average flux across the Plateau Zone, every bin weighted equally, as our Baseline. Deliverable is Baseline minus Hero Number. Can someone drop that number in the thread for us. 20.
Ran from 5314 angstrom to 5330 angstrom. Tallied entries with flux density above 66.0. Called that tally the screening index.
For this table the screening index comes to 6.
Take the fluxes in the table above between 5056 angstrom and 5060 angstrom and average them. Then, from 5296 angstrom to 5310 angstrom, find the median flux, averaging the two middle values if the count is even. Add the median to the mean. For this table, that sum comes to 149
